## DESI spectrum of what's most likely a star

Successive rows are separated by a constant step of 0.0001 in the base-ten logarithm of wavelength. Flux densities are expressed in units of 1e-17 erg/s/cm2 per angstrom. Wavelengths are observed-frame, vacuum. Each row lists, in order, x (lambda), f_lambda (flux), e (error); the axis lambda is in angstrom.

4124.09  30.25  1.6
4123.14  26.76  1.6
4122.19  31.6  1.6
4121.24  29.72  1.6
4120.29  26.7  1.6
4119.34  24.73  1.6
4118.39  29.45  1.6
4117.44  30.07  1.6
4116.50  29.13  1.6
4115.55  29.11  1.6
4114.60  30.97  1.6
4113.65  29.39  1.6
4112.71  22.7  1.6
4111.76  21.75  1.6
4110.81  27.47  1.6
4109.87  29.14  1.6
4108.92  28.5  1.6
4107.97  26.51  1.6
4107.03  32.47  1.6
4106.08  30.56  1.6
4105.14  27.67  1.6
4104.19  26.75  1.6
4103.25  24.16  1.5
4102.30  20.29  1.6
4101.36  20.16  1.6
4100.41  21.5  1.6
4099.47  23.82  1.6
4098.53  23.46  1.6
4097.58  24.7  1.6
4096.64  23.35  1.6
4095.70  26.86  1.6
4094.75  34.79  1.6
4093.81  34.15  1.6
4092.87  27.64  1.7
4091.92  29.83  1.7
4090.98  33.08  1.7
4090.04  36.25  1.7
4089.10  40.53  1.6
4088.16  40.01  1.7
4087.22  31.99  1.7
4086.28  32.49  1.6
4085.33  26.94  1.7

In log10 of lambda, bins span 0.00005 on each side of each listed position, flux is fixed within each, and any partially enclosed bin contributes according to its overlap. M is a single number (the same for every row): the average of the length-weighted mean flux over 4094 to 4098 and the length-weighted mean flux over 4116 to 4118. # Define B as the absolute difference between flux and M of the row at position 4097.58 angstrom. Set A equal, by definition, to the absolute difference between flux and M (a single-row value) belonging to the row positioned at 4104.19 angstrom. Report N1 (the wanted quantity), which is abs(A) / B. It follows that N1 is 0.5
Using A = 2.0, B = 4.1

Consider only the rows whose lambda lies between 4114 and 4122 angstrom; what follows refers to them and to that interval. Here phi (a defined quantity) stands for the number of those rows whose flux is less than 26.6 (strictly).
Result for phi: 1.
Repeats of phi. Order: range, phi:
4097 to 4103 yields 6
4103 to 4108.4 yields 2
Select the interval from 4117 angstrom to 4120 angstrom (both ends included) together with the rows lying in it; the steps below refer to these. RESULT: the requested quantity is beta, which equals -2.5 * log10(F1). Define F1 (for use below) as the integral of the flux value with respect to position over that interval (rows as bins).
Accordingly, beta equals -4.81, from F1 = 84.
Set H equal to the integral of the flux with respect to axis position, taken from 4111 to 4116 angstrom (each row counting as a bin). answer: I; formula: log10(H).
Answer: 2.1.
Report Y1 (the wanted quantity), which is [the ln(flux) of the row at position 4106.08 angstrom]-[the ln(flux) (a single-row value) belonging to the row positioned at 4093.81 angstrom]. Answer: -0.1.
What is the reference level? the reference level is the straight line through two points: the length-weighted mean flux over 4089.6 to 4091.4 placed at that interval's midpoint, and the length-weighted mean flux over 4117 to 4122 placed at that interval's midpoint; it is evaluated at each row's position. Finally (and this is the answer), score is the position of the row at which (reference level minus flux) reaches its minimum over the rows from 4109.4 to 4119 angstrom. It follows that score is 4114.60 angstrom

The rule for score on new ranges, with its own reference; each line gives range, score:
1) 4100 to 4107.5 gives 4107.03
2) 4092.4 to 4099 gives 4094.75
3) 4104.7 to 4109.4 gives 4107.03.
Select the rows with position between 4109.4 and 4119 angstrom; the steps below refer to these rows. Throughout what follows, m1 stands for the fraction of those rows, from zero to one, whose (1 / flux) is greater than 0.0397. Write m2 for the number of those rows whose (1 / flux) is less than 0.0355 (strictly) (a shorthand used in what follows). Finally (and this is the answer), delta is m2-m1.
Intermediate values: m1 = 0.2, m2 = 7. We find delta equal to 7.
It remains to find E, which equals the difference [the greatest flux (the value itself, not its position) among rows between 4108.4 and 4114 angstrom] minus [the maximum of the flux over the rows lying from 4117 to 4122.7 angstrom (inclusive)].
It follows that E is -2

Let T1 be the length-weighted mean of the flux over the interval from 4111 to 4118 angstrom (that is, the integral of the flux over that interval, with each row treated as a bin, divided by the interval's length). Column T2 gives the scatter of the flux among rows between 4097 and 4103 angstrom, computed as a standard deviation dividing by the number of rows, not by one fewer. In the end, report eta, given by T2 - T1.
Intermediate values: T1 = 28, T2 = 1.8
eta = -25.8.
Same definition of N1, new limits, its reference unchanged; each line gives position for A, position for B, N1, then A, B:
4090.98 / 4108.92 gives 14.4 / 4.3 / 0.3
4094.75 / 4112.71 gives 1.0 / 6.0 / 6.1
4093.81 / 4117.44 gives 4.2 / 5.4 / 1.3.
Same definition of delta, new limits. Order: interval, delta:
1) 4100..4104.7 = -1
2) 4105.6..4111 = 4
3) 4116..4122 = 4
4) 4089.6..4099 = 5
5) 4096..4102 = -1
